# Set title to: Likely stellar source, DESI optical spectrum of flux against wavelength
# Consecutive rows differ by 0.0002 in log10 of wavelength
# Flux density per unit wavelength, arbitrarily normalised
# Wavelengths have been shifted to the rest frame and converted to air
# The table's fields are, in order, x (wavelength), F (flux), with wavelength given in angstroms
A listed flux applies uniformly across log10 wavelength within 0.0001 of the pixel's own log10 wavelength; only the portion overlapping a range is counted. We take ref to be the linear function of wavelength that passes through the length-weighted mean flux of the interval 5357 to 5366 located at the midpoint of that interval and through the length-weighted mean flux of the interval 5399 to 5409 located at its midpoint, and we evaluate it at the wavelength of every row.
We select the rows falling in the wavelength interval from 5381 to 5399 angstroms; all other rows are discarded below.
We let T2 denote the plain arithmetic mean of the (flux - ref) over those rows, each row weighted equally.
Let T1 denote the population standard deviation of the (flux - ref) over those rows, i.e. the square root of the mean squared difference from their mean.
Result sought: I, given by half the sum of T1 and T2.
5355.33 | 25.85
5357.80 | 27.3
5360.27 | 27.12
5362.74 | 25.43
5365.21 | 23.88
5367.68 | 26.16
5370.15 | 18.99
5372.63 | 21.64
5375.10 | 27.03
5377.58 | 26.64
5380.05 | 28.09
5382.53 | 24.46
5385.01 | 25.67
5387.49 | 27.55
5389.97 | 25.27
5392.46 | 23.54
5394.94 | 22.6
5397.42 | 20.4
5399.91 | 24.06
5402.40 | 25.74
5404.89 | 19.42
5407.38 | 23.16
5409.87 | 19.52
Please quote 1.1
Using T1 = 1.89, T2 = 0.3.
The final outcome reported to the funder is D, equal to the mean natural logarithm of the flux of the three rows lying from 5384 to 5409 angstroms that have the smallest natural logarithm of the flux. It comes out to 3.03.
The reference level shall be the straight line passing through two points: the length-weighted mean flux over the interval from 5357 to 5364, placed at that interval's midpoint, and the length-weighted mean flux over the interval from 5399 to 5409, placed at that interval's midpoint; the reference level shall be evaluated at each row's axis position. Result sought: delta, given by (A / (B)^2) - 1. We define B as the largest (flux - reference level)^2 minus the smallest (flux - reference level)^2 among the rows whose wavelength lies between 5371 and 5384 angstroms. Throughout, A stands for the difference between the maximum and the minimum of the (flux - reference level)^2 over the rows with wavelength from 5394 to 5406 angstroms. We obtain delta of -0.95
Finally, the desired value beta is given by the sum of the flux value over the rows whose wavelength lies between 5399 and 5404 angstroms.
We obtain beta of 49.8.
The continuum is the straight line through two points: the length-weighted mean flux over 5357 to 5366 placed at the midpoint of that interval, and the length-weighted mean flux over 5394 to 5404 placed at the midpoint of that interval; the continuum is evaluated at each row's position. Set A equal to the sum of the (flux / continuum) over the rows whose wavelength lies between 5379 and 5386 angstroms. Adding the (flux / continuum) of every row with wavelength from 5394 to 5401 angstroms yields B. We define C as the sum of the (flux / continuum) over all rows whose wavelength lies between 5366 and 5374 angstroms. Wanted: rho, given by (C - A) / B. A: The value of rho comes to -0.20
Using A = 3.2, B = 2.89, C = 2.64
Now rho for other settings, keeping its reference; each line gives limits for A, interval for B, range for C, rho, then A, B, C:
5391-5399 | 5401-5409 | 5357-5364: 0.07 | 2.8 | 3.02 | 3.06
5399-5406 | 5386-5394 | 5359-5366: -0.02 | 3.0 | 3.21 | 2.95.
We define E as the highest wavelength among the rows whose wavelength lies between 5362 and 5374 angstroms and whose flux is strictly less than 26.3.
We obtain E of 5372.63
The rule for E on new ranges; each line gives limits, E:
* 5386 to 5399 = 5397.42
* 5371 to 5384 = 5382.53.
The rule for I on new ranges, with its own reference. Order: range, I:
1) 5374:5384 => 1.5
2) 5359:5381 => 1.3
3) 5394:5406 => 0.8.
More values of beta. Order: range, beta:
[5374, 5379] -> 53.7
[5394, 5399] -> 43.0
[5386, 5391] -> 52.8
